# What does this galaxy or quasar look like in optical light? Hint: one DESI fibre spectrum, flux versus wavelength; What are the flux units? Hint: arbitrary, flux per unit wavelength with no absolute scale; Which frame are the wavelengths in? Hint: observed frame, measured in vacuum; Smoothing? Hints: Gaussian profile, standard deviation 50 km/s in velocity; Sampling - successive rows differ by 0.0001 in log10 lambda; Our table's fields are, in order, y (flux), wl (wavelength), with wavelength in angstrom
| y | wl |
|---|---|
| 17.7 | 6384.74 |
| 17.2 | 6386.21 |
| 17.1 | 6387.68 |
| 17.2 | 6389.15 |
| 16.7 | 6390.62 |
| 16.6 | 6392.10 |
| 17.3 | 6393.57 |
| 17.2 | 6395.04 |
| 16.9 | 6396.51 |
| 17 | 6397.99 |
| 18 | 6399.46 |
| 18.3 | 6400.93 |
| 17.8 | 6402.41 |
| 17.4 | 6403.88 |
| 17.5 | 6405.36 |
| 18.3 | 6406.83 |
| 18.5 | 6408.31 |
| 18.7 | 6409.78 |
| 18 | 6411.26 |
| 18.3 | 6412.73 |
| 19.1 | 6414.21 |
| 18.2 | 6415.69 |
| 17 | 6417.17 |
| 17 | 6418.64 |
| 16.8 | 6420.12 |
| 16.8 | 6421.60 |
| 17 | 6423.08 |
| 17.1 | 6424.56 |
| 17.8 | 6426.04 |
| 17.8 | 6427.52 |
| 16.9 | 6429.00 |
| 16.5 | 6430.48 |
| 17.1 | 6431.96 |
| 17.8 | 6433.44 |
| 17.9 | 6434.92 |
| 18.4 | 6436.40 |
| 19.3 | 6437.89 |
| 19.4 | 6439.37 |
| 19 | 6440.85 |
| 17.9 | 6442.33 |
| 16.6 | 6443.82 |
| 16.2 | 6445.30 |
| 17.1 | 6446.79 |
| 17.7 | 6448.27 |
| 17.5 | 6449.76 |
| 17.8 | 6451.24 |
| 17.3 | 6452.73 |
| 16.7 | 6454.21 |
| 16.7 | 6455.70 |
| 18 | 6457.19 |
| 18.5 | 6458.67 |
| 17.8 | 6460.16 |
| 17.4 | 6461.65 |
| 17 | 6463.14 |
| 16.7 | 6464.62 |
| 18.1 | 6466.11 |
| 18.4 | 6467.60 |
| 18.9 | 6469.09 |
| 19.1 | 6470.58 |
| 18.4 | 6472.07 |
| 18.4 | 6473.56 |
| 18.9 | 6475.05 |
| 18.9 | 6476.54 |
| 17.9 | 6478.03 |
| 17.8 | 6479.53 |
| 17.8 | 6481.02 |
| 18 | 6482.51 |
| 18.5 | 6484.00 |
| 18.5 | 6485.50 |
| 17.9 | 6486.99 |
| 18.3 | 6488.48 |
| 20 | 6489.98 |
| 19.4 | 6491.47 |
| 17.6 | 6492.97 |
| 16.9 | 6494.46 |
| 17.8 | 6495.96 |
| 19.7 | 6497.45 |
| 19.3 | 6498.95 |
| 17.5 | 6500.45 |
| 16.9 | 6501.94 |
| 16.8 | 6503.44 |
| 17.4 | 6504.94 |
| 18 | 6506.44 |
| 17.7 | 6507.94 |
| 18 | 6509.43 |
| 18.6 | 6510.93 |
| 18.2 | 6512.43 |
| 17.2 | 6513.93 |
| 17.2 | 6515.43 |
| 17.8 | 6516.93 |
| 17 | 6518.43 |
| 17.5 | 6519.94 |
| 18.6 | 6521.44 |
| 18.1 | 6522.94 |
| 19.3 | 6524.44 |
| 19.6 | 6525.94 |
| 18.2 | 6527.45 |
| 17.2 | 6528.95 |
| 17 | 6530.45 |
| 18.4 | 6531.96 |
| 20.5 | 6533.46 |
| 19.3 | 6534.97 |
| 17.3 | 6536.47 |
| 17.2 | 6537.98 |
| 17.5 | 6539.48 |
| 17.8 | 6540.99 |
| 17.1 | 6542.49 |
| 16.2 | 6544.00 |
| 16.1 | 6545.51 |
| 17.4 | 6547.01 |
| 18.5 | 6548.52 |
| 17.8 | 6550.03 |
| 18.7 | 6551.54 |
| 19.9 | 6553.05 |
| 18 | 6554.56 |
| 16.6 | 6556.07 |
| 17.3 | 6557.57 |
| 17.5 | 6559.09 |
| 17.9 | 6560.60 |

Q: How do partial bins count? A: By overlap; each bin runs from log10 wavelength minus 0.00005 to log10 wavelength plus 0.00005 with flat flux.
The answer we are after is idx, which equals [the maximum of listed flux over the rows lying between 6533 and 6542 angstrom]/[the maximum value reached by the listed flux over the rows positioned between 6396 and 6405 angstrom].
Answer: 1.12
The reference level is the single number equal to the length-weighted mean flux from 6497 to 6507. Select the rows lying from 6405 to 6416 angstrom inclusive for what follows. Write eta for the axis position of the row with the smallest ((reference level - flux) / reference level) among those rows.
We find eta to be 6414.21 angstrom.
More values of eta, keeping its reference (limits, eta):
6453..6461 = 6458.67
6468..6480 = 6470.58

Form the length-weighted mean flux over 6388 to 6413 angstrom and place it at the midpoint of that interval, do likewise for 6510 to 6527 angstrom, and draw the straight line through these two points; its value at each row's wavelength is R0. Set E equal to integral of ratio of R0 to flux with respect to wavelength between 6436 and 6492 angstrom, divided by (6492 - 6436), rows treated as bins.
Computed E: 0.99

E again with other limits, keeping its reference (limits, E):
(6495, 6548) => 1.02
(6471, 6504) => 0.99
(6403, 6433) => 1.01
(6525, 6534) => 0.99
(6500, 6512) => 1.02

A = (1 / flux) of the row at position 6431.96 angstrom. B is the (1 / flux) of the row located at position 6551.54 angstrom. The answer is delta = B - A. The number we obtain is -0.0050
